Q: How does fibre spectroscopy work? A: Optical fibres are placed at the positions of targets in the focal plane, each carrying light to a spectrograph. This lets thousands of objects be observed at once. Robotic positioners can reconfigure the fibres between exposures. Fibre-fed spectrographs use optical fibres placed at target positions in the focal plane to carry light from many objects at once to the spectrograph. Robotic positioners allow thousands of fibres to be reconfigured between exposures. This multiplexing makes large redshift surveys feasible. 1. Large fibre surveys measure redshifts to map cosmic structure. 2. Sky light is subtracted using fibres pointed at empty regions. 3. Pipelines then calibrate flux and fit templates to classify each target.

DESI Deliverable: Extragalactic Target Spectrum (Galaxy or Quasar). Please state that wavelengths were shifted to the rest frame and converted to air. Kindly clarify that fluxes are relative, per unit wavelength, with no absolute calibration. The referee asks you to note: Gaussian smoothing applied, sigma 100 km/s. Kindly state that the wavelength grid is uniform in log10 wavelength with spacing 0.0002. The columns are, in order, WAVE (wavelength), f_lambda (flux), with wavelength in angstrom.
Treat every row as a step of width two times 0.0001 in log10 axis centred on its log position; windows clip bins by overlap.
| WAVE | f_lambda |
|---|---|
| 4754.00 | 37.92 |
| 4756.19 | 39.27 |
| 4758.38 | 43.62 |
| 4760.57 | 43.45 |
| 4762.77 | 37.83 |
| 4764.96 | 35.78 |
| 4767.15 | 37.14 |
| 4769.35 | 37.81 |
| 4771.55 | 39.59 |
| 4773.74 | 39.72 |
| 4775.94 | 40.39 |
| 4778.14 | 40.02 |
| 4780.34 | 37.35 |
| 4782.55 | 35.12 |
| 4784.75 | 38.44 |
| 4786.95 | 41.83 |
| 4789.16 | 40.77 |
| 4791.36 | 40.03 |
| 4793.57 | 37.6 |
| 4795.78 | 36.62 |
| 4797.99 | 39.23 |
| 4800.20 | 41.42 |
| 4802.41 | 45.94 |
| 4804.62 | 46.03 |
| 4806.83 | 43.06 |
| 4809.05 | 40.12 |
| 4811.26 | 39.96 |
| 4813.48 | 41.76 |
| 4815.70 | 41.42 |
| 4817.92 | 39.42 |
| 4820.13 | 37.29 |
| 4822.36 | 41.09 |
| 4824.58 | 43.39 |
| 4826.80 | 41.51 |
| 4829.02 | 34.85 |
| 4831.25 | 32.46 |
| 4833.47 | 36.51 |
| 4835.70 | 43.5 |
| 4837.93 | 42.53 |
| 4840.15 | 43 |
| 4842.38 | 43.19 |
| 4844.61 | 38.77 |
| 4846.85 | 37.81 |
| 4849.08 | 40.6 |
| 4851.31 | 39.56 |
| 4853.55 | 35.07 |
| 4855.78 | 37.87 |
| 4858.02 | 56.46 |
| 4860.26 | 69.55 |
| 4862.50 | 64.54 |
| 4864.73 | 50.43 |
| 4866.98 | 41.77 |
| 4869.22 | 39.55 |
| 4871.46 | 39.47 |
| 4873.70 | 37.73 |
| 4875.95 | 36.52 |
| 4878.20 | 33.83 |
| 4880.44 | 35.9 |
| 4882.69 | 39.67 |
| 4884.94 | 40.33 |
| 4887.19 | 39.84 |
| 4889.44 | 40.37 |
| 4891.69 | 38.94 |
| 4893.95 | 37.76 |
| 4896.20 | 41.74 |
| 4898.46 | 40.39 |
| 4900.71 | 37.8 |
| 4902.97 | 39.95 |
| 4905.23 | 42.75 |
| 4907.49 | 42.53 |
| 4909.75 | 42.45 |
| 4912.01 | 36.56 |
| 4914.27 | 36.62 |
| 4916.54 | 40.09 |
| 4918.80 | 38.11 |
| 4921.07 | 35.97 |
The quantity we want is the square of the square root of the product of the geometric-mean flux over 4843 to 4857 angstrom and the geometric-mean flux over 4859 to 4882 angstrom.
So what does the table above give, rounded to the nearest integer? 1666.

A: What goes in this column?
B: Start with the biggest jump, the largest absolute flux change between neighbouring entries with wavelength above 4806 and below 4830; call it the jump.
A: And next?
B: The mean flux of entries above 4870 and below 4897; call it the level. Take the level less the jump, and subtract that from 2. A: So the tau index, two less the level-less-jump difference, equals -30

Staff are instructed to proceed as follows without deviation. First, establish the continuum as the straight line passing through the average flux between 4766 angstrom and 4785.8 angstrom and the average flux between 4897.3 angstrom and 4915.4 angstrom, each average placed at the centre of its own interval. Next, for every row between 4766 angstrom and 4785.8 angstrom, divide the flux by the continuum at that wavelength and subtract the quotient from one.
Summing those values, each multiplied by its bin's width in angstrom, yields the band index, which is 0.0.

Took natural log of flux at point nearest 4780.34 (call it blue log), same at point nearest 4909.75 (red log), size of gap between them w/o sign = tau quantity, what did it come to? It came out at 0.13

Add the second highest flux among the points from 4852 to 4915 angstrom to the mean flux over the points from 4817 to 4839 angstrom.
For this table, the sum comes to 104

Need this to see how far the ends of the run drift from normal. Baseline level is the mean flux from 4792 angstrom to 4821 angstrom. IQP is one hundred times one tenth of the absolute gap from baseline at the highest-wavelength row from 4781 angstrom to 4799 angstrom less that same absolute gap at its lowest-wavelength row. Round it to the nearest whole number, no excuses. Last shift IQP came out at -41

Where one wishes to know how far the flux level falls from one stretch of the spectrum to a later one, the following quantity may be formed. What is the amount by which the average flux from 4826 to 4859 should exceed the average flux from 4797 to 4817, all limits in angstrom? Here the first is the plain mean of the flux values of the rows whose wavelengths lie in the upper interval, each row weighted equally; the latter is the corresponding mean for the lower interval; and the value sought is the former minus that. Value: -2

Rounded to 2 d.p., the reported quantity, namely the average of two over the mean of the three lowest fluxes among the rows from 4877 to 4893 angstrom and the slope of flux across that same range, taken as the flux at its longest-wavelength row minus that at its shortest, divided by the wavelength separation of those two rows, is 0.22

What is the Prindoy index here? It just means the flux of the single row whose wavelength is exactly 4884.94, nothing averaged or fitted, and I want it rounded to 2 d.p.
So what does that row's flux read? 40.33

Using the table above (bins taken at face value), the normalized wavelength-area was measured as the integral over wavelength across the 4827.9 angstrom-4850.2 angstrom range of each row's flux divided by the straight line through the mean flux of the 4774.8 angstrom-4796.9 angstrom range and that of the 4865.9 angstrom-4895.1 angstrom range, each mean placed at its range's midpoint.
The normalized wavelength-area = 22.7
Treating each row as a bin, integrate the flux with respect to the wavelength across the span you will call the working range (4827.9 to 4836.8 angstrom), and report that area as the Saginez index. 328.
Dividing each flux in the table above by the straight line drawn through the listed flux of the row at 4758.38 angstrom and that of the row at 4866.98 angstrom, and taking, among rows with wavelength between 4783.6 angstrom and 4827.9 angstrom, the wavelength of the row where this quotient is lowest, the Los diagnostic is 4795.78 angstrom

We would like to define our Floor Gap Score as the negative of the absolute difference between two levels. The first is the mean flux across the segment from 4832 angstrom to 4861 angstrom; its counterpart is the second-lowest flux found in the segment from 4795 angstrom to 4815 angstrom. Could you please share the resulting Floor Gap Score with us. -4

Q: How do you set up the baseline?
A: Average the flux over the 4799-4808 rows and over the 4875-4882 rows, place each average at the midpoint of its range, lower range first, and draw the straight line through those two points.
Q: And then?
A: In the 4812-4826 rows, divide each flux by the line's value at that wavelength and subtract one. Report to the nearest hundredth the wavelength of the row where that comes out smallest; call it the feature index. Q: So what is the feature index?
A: 4820.13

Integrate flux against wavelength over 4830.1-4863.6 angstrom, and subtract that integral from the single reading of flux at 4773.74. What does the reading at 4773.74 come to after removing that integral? -1437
